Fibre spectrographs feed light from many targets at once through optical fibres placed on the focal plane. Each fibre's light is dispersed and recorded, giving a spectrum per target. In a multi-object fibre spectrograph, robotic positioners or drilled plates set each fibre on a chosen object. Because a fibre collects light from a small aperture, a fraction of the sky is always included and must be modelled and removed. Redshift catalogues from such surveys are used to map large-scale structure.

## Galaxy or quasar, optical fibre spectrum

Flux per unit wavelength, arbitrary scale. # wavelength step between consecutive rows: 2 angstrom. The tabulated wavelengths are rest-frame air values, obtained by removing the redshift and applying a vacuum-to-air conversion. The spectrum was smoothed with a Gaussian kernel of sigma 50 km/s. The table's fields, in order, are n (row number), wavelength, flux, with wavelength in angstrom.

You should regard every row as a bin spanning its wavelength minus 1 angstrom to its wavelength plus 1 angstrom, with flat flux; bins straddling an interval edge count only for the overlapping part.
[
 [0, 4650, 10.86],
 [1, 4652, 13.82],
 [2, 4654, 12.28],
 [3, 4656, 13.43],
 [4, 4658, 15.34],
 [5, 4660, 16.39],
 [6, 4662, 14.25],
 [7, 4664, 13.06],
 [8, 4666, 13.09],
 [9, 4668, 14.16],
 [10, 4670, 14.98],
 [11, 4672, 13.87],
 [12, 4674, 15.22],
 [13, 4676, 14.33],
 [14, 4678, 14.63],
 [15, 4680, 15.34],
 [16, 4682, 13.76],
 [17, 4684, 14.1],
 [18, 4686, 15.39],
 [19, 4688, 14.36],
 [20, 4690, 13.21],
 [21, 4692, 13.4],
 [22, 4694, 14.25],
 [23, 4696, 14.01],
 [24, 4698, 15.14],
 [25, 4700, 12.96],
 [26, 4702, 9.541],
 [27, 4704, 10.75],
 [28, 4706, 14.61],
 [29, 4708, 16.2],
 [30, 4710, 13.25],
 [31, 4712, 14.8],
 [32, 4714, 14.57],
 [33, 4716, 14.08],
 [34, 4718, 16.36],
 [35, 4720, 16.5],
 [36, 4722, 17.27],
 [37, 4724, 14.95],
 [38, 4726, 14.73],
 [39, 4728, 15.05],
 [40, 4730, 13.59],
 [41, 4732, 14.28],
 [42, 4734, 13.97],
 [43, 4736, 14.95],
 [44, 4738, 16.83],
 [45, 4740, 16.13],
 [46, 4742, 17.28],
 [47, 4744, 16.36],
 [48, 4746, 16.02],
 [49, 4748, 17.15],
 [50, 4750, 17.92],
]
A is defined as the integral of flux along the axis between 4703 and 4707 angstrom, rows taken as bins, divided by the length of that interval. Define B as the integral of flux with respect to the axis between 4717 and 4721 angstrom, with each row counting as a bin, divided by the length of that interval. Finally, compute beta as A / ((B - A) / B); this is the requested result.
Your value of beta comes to 56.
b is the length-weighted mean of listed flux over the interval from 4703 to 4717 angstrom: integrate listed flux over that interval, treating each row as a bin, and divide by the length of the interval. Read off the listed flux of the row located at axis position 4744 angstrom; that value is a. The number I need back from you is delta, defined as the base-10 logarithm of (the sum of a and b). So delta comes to 1.48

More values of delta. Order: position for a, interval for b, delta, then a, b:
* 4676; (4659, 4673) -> 1.46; 14.33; 14.3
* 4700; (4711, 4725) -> 1.45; 12.96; 15.5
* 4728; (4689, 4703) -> 1.45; 15.05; 13.2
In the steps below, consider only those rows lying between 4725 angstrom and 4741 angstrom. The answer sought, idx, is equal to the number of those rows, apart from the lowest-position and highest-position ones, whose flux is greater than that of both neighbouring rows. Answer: 3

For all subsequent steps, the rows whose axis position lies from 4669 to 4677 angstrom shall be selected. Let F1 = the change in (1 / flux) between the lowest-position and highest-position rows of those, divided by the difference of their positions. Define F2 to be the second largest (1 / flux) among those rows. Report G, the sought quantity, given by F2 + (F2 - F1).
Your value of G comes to 0.139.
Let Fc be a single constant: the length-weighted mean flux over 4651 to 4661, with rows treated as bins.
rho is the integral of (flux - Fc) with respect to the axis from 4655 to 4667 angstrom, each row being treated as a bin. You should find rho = 0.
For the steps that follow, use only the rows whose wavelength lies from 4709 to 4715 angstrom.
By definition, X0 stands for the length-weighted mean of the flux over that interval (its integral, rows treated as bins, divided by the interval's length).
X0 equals 14.2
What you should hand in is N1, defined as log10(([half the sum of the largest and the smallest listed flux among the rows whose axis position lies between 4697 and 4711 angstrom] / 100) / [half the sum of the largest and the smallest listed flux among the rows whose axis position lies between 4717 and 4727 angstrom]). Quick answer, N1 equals -2.09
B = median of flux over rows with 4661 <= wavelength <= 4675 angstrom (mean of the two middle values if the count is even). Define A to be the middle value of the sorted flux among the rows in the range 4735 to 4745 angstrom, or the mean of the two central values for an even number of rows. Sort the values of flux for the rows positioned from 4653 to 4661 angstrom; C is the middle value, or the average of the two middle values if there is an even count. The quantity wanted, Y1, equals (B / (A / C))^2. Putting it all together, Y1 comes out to 155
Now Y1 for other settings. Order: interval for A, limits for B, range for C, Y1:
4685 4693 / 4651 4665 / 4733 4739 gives 222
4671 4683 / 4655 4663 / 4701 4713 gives 203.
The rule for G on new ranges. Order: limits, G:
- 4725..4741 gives 0.144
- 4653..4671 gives 0.154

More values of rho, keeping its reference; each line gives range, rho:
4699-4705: -19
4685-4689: 2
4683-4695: -2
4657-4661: 6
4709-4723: 14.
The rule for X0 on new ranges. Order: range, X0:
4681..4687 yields 14.4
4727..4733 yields 14.3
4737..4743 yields 16.7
